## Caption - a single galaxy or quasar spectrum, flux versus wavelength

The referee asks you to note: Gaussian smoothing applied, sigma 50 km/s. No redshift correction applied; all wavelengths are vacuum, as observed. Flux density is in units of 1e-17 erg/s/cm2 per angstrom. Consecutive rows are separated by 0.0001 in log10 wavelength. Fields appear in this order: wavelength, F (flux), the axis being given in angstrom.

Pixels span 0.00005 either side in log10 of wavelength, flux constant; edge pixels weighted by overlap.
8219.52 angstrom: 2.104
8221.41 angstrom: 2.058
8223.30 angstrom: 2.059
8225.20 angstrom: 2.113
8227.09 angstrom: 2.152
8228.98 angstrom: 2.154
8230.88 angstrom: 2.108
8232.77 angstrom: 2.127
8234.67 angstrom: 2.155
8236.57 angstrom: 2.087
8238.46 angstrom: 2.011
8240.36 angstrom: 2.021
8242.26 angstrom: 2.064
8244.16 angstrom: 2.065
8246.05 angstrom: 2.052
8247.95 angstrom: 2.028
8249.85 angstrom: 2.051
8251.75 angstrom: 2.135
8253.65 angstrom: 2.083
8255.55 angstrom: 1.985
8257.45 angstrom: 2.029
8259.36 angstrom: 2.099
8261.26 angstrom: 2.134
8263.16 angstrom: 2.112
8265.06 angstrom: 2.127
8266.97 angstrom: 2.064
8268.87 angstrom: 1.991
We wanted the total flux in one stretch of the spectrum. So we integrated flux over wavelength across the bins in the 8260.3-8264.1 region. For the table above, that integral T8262 8.08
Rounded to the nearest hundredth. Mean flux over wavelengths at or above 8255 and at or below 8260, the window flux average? 2.04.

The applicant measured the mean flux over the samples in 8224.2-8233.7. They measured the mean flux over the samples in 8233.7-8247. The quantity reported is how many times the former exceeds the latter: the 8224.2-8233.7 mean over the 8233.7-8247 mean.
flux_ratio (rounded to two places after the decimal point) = 1.03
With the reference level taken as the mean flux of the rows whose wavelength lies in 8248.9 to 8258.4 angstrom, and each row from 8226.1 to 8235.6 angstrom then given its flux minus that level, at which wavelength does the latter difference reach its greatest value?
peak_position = 8234.67 angstrom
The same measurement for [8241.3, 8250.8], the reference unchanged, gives 8244.16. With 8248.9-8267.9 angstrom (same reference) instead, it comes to 8251.75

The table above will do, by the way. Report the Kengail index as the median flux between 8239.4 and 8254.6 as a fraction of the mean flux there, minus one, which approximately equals -0.0021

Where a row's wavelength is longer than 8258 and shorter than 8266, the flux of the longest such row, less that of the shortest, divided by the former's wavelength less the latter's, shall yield 0.005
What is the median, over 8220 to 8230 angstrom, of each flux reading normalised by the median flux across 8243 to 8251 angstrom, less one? 0.030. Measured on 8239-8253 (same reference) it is 0.000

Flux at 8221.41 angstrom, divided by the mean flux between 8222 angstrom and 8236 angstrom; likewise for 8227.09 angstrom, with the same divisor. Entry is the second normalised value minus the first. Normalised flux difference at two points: 0.044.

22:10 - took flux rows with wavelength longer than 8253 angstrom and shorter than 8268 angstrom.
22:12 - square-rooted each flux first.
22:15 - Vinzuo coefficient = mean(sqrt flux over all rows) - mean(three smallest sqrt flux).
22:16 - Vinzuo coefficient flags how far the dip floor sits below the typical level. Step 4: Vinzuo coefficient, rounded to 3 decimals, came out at 0.018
